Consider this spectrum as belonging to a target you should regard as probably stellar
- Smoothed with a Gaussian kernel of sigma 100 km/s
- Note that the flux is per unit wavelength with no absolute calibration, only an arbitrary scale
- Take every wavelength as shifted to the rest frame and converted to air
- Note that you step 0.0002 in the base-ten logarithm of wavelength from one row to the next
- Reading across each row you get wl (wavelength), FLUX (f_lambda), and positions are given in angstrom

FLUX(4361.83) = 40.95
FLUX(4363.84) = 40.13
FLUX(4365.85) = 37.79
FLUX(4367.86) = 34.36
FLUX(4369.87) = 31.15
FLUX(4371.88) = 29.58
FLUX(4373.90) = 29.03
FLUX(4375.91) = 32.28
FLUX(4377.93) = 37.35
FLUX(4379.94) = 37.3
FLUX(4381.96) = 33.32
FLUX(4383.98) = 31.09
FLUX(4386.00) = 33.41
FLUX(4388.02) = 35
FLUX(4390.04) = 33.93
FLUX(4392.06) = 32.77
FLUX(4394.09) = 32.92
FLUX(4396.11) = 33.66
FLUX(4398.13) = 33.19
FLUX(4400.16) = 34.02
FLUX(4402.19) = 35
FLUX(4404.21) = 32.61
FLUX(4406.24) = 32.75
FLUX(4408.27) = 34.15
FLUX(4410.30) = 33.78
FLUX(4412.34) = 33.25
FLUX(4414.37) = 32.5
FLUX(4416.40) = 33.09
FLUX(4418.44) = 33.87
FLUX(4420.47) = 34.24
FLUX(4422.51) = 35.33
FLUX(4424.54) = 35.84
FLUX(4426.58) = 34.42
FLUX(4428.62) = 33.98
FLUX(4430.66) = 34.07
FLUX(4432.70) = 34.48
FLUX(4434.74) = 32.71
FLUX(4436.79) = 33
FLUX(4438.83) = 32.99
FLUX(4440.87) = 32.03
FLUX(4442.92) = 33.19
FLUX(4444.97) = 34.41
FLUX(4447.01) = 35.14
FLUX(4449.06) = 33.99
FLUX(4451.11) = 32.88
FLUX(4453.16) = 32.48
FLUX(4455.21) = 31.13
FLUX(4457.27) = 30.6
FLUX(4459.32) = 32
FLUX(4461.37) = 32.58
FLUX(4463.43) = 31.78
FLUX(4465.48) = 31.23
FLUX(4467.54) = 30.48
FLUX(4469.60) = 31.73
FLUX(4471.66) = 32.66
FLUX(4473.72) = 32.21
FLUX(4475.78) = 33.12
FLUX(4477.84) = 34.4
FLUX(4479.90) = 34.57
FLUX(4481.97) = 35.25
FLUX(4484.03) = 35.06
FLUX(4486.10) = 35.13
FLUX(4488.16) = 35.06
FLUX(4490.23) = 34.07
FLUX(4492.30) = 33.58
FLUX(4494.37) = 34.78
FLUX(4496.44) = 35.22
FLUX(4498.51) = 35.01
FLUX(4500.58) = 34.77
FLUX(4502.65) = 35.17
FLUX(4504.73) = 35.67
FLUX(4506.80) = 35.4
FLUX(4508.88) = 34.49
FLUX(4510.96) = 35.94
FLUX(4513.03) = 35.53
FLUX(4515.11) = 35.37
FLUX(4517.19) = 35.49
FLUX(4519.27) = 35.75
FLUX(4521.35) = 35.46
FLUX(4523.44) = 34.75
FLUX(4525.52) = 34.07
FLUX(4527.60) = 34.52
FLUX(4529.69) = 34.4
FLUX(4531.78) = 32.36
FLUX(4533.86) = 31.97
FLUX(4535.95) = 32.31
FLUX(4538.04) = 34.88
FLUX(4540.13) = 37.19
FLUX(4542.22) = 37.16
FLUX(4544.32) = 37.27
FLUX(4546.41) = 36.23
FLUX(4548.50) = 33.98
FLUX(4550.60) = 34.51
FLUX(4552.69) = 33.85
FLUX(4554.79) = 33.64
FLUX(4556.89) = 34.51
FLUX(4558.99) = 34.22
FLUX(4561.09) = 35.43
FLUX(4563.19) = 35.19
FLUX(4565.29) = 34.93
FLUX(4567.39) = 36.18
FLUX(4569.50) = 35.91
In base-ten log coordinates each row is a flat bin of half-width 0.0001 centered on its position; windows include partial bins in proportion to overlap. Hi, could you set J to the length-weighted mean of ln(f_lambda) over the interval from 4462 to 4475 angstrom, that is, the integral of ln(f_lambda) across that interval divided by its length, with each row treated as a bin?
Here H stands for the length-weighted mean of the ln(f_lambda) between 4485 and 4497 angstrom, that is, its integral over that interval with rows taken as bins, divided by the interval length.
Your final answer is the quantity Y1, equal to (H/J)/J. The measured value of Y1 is 0.297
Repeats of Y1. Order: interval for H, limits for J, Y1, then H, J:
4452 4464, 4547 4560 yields 0.277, 3.46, 3.532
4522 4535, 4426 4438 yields 0.284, 3.52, 3.518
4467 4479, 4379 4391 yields 0.280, 3.48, 3.524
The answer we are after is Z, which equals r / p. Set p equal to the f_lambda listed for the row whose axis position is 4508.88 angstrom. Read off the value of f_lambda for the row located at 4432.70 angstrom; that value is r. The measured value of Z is 1.00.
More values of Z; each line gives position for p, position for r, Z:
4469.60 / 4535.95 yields 1.02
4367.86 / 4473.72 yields 0.94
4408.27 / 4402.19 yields 1.02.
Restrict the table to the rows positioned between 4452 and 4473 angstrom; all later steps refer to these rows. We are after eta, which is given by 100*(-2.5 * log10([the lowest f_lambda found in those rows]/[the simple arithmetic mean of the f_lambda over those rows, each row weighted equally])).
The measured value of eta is 4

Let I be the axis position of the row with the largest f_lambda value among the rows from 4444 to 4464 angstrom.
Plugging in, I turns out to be 4447.01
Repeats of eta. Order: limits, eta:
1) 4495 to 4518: 2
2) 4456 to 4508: 11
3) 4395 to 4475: 9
